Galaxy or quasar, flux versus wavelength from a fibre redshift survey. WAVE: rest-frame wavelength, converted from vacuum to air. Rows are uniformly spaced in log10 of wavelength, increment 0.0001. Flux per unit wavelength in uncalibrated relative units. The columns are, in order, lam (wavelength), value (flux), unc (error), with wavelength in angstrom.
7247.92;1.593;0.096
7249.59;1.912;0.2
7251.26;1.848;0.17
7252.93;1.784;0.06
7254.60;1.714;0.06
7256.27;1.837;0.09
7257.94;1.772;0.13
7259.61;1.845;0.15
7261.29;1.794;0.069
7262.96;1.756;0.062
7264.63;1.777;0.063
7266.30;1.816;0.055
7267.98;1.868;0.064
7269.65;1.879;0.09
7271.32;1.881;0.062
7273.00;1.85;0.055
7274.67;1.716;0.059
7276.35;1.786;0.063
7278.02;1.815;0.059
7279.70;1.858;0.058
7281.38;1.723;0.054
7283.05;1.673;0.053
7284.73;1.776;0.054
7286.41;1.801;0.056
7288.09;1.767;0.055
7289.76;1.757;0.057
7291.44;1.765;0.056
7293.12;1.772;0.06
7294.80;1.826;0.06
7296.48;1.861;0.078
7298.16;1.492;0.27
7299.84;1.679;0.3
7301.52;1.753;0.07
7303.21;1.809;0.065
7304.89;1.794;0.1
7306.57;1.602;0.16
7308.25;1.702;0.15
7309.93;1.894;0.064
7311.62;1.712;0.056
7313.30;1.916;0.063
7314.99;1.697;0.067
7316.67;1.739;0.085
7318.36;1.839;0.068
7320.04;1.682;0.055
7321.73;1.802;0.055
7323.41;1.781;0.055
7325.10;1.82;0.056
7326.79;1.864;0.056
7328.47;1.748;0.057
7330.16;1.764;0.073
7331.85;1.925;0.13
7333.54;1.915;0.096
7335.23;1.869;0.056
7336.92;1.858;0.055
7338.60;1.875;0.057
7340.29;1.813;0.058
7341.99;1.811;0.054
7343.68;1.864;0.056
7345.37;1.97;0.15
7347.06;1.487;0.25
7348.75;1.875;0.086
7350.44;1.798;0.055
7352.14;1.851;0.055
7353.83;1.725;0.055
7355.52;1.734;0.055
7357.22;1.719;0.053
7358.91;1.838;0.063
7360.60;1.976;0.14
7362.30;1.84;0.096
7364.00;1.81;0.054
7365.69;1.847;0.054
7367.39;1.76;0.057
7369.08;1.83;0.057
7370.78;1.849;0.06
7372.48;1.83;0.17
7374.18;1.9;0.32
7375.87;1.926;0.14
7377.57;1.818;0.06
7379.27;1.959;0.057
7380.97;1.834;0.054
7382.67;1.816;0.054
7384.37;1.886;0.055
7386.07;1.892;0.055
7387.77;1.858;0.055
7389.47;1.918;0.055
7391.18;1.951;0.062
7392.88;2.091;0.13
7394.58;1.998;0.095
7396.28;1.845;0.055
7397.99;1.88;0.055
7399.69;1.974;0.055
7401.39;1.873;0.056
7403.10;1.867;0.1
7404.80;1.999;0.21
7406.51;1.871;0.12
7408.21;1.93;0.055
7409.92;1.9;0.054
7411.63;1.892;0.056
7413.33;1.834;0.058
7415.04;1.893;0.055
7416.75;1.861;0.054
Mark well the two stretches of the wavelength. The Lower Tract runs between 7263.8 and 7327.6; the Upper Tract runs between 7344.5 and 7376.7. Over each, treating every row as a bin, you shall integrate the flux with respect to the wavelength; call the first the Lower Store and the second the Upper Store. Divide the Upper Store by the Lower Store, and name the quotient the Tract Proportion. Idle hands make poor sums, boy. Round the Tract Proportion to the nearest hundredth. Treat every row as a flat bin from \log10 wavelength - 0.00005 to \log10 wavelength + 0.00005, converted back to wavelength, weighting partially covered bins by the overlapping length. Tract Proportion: 0.52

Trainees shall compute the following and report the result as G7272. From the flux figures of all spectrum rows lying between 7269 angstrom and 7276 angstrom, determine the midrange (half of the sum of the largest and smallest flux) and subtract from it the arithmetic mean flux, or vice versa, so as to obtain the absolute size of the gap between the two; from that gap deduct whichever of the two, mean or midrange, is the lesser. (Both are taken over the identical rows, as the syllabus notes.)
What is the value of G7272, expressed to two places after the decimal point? -1.77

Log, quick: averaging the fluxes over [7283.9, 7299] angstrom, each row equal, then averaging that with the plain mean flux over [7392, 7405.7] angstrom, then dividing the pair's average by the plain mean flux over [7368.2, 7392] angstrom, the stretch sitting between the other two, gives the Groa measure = 0.99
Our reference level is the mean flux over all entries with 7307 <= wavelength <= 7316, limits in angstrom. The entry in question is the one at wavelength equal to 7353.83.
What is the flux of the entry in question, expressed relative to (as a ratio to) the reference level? 0.97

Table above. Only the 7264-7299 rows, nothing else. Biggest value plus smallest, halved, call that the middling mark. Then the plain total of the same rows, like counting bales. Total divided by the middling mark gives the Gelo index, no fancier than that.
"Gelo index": 22.2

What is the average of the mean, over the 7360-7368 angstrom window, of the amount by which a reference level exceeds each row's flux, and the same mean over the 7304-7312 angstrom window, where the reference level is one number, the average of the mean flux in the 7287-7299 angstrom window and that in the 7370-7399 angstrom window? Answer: 0.03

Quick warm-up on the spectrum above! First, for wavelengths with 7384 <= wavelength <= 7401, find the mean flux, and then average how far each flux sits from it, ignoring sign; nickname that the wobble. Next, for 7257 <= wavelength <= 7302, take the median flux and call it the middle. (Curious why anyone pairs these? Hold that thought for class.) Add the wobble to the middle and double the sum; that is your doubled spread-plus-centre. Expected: 3.67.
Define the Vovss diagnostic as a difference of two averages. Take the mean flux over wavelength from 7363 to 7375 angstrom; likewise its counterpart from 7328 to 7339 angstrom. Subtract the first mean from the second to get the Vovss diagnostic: 0.02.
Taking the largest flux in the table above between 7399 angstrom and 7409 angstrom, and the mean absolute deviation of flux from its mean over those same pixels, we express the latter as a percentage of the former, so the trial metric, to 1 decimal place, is 2.4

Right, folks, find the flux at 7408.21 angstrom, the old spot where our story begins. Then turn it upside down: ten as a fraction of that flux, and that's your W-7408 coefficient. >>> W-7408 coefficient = 5.2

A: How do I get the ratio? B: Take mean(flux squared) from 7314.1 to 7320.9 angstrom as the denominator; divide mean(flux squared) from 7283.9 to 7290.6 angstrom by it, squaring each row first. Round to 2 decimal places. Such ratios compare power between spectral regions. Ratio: 1.04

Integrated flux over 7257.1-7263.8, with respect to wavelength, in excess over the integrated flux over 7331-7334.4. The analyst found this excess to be 5.5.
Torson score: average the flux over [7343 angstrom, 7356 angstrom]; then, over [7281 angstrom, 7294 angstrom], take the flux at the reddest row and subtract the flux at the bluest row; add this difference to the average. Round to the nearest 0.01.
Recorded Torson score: 1.84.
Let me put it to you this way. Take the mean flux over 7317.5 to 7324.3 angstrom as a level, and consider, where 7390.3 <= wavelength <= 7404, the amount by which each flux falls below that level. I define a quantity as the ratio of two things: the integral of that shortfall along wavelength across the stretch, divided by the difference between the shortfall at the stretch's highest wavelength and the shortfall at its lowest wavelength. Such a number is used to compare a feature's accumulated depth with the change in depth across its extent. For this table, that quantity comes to -26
